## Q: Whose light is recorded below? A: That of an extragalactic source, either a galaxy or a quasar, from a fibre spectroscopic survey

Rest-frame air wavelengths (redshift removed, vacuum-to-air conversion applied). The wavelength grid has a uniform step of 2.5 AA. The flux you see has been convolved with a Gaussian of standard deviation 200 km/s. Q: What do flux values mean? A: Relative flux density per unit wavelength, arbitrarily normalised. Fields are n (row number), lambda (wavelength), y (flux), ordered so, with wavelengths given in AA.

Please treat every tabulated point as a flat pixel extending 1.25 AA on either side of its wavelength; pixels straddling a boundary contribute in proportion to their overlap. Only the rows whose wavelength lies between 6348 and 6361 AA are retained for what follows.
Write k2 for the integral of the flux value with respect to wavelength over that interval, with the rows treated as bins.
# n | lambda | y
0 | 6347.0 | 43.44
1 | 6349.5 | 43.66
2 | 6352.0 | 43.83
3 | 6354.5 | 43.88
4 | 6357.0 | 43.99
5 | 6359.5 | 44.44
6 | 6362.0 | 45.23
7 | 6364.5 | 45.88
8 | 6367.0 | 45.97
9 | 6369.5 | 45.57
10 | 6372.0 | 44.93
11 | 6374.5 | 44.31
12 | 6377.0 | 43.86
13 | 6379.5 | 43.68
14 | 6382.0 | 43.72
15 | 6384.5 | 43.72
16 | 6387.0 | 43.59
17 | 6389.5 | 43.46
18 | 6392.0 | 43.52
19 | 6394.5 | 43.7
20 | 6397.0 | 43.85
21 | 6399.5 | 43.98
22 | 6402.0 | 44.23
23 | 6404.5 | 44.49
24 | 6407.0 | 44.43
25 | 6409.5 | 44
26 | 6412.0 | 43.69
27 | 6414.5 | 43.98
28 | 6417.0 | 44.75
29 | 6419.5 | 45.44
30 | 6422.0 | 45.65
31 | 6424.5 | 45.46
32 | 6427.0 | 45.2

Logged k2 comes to 572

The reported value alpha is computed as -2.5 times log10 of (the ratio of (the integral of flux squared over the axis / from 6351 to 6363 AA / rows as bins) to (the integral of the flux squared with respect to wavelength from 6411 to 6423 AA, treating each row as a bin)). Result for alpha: 0.022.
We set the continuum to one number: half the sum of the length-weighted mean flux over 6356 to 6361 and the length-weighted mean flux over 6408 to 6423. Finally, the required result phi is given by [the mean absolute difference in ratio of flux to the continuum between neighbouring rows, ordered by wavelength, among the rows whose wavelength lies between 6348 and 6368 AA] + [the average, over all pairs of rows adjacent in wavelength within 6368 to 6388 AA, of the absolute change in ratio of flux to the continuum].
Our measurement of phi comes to 0.014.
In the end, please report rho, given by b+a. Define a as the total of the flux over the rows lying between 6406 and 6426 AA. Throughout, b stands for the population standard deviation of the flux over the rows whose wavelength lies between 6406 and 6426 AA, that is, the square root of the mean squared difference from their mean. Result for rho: 358.1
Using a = 357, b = 0.72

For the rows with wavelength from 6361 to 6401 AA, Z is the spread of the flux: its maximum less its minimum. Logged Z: 2.5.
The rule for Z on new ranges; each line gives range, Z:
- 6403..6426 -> 2.0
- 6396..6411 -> 0.6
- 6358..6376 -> 1.7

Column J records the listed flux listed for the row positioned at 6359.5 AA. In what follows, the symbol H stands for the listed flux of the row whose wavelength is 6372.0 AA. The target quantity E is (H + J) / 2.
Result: 44.7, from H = 44.93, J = 44.44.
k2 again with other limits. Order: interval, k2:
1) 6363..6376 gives 589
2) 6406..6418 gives 530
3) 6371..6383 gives 529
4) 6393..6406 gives 573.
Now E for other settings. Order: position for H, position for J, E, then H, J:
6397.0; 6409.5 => 43.9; 43.85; 44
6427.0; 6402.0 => 44.7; 45.2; 44.23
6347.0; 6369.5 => 44.5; 43.44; 45.57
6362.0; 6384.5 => 44.5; 45.23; 43.72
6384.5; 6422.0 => 44.7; 43.72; 45.65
